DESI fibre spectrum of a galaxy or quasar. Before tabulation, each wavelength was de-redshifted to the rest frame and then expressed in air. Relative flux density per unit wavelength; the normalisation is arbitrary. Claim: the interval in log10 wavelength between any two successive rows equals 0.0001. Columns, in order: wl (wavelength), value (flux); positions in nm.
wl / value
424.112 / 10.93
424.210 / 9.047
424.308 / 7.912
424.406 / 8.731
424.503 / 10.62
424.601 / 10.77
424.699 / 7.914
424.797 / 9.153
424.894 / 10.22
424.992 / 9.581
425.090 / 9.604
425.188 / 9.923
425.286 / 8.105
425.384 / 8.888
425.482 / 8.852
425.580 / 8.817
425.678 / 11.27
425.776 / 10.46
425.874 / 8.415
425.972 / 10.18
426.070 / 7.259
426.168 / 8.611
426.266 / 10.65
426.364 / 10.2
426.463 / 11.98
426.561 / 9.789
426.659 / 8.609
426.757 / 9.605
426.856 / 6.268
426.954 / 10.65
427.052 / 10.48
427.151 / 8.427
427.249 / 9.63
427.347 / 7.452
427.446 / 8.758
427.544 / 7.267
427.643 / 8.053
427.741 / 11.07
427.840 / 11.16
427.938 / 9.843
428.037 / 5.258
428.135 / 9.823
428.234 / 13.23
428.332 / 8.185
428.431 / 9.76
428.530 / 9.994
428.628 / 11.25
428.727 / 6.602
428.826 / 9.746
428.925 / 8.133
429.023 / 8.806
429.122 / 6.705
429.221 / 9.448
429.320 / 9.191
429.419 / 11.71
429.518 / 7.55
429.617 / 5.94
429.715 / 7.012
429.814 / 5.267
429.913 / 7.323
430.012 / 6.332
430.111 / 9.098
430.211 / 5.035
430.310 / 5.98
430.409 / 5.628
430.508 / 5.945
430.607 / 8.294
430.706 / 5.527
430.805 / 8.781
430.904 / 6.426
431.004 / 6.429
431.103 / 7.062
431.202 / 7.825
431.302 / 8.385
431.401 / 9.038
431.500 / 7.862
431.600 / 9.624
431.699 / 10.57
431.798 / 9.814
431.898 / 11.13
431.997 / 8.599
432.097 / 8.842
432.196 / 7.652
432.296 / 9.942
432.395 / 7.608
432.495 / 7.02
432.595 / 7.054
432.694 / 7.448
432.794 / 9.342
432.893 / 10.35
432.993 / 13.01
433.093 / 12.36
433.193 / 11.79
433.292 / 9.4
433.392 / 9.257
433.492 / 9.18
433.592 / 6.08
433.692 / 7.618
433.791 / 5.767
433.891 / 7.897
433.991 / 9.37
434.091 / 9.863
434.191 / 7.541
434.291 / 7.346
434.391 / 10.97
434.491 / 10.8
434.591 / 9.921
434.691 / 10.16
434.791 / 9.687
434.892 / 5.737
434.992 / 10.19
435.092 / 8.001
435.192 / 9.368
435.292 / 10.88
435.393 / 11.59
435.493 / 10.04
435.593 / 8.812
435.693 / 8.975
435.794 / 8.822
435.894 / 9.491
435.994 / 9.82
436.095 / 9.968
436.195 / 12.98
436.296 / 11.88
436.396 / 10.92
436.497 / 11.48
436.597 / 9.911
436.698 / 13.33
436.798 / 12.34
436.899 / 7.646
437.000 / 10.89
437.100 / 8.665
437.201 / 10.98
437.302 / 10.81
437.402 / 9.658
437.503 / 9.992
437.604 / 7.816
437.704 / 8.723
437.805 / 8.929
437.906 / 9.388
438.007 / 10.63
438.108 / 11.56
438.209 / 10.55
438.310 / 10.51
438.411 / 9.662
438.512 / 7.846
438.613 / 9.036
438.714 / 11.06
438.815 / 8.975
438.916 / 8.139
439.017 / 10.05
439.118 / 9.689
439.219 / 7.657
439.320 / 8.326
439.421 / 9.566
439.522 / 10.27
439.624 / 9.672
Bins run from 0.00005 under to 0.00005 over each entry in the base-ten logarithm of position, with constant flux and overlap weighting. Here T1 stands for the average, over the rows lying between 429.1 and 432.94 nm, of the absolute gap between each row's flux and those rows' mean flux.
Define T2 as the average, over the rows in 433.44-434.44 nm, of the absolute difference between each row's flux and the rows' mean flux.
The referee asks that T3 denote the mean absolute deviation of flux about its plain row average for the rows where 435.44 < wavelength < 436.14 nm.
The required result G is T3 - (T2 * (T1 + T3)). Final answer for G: -2.1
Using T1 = 1.4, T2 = 1.35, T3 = 0.47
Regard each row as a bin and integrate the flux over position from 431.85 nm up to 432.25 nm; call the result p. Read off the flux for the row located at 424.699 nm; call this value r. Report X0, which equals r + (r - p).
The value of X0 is 12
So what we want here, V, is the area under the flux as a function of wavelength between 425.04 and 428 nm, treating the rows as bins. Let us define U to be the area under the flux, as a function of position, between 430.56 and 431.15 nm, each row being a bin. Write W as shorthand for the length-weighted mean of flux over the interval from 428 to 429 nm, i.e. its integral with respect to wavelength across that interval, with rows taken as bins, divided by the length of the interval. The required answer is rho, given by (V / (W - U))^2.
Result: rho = 30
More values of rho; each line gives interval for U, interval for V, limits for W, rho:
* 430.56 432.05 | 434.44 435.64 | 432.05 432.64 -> 7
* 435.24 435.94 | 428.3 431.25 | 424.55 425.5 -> 86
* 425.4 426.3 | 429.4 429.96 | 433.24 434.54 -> 899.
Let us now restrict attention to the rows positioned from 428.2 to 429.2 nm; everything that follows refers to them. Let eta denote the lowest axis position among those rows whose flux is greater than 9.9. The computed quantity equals 428.234 nm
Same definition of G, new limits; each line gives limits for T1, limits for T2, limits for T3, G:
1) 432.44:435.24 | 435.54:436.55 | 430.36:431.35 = -2.1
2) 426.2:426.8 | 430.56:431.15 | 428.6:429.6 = -0.7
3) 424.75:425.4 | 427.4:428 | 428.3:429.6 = -1.1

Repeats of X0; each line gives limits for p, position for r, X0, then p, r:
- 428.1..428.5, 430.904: 9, 4.10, 6.426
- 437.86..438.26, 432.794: 14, 4.21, 9.342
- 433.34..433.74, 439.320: 13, 3.21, 8.326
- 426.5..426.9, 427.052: 17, 3.48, 10.48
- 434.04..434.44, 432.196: 12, 3.57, 7.652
